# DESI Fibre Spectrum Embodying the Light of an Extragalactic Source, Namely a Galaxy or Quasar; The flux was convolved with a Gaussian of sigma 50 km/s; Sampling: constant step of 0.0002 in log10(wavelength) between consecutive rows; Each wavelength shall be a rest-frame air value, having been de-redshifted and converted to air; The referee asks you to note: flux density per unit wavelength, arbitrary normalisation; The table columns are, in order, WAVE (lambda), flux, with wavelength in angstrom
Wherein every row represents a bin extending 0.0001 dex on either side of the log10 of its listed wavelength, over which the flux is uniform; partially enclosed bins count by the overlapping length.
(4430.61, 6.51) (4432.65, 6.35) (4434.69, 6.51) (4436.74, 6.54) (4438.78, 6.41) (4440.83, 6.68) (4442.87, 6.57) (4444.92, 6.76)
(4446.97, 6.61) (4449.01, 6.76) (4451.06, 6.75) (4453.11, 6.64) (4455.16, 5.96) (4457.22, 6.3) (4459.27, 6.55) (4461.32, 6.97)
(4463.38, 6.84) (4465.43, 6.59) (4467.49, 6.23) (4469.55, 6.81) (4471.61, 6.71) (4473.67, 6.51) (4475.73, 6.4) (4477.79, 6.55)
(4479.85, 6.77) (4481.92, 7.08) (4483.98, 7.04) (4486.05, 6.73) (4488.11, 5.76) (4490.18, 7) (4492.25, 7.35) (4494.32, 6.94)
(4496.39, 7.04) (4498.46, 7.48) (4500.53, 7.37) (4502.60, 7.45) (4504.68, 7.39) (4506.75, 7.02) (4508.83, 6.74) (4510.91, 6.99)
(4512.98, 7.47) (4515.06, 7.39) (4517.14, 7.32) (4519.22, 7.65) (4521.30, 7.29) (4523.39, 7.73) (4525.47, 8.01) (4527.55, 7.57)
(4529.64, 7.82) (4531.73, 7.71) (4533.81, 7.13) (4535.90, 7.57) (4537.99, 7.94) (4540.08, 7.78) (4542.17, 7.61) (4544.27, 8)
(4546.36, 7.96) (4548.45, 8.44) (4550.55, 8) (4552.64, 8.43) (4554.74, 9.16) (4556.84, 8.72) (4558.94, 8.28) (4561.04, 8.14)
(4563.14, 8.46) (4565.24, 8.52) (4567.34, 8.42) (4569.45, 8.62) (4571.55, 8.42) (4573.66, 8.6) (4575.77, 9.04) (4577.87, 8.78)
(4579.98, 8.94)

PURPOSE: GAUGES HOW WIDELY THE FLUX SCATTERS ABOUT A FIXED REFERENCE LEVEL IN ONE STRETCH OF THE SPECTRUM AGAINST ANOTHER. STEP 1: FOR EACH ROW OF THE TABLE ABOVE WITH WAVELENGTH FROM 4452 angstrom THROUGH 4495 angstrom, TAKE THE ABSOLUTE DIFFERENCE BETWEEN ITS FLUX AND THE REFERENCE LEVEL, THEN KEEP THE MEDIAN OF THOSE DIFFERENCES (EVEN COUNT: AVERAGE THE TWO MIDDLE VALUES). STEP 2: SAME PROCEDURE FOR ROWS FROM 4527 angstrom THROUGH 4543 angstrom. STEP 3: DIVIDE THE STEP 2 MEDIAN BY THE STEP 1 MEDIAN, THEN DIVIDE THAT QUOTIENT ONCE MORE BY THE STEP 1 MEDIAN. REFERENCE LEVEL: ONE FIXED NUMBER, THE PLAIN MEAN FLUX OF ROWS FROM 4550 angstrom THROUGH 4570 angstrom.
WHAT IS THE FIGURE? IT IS 0.26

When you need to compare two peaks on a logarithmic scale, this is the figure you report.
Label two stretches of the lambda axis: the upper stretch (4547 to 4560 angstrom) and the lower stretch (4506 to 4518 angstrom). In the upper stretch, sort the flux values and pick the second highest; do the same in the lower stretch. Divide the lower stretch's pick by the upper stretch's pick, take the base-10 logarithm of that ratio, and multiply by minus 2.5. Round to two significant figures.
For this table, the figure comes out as 0.18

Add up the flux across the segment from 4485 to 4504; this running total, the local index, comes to 63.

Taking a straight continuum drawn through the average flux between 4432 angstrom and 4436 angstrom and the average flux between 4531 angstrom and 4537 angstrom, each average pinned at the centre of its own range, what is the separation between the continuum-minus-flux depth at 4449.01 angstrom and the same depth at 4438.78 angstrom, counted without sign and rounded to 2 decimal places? 0.24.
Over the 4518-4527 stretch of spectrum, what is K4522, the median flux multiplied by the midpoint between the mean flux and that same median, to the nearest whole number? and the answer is 59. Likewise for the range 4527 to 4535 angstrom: 58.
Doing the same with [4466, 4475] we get 44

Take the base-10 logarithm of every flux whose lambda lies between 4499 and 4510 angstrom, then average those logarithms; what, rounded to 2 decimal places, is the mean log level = 0.86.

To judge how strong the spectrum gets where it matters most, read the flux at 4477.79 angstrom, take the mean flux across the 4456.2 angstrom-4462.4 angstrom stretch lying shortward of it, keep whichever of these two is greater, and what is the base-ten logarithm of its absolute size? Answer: 0.820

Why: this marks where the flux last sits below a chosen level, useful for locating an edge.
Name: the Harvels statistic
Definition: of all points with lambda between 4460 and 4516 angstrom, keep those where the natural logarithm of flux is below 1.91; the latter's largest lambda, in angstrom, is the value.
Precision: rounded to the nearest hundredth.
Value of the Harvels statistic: 4508.83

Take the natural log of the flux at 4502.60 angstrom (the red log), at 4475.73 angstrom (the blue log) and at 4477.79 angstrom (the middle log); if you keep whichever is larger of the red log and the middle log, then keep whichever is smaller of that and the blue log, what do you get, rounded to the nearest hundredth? 1.86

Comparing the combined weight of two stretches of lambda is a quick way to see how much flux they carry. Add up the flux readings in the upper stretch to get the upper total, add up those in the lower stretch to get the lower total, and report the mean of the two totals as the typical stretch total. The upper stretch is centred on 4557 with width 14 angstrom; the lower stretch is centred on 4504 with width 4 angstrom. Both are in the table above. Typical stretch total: 37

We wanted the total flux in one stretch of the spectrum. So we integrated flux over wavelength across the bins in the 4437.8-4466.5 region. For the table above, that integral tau 189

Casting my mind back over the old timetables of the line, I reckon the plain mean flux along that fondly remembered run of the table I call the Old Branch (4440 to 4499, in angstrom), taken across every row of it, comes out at 6.7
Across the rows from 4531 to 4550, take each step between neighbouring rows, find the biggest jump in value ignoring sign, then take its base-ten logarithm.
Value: -0.24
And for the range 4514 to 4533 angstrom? -0.36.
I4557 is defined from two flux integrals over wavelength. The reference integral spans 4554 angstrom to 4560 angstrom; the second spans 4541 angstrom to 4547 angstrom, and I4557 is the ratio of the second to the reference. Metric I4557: 0.90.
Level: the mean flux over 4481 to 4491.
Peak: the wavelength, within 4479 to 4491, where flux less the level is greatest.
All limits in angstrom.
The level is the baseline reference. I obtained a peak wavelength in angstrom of 4481.92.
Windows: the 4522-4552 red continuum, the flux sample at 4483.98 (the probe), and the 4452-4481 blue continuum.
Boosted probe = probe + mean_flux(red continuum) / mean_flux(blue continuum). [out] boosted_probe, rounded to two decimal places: 8.23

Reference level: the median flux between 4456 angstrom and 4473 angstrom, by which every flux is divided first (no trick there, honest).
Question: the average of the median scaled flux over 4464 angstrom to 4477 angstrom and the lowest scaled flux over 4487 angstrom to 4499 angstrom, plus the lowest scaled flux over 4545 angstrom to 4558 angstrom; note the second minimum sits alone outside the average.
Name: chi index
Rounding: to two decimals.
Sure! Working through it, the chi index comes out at 2.12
